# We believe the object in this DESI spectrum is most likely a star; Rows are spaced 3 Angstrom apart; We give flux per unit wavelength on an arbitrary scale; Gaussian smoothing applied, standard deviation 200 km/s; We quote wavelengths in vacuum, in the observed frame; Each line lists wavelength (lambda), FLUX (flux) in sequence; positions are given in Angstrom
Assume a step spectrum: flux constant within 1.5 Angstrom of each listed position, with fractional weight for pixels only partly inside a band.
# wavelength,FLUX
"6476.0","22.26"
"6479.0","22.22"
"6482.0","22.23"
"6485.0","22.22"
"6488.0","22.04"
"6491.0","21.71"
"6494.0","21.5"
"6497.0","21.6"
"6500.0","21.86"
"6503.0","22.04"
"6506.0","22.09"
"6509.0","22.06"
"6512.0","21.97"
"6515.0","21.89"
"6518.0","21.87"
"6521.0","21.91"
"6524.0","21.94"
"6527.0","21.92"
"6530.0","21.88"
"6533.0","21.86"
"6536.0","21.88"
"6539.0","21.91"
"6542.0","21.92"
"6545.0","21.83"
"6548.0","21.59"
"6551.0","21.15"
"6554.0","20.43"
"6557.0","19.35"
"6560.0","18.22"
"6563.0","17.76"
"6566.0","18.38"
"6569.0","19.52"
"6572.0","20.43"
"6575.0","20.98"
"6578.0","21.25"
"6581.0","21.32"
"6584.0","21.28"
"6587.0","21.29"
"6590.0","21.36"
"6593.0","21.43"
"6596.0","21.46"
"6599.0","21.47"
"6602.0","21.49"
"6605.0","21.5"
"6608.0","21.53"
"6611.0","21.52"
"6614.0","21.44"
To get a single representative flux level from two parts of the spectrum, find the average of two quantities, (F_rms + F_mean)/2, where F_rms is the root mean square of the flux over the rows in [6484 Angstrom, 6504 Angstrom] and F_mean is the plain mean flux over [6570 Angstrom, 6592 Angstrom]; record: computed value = 21.5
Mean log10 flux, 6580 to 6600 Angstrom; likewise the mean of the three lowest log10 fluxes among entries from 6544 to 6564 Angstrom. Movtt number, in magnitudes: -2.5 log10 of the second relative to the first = 0.054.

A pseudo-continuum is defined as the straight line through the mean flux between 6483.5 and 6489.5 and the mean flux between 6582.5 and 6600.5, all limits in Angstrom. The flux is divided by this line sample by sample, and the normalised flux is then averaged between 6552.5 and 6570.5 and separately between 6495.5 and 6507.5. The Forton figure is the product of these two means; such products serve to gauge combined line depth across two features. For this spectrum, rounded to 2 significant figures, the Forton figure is 0.87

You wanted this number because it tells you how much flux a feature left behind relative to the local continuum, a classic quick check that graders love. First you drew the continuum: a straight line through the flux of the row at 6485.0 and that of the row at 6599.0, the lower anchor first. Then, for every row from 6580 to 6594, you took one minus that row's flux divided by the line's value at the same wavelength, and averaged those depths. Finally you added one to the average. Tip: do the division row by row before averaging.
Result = 1.010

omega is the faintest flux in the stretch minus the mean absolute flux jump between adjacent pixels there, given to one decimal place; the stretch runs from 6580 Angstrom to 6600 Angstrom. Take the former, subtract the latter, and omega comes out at 21.2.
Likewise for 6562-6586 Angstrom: 17.2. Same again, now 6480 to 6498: 21.3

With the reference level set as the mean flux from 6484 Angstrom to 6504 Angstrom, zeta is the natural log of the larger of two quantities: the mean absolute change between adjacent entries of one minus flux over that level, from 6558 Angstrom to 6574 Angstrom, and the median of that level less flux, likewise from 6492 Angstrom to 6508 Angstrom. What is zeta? -3.3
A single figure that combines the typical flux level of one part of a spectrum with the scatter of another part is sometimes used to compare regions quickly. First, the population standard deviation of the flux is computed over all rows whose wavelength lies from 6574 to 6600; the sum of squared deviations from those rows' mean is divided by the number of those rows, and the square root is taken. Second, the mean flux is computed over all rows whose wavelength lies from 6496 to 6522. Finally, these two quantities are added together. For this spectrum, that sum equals 22.1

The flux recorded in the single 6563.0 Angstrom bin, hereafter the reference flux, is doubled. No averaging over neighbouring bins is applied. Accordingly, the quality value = 35.5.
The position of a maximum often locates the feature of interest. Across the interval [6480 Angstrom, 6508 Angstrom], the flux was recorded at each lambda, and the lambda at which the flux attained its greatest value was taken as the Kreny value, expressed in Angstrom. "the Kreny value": 6482.0 Angstrom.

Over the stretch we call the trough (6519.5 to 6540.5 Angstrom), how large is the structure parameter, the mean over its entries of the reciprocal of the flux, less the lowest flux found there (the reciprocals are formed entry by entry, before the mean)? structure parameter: -21.8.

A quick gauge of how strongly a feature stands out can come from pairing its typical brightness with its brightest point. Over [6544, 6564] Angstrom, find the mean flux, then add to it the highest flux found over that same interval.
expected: 41.9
